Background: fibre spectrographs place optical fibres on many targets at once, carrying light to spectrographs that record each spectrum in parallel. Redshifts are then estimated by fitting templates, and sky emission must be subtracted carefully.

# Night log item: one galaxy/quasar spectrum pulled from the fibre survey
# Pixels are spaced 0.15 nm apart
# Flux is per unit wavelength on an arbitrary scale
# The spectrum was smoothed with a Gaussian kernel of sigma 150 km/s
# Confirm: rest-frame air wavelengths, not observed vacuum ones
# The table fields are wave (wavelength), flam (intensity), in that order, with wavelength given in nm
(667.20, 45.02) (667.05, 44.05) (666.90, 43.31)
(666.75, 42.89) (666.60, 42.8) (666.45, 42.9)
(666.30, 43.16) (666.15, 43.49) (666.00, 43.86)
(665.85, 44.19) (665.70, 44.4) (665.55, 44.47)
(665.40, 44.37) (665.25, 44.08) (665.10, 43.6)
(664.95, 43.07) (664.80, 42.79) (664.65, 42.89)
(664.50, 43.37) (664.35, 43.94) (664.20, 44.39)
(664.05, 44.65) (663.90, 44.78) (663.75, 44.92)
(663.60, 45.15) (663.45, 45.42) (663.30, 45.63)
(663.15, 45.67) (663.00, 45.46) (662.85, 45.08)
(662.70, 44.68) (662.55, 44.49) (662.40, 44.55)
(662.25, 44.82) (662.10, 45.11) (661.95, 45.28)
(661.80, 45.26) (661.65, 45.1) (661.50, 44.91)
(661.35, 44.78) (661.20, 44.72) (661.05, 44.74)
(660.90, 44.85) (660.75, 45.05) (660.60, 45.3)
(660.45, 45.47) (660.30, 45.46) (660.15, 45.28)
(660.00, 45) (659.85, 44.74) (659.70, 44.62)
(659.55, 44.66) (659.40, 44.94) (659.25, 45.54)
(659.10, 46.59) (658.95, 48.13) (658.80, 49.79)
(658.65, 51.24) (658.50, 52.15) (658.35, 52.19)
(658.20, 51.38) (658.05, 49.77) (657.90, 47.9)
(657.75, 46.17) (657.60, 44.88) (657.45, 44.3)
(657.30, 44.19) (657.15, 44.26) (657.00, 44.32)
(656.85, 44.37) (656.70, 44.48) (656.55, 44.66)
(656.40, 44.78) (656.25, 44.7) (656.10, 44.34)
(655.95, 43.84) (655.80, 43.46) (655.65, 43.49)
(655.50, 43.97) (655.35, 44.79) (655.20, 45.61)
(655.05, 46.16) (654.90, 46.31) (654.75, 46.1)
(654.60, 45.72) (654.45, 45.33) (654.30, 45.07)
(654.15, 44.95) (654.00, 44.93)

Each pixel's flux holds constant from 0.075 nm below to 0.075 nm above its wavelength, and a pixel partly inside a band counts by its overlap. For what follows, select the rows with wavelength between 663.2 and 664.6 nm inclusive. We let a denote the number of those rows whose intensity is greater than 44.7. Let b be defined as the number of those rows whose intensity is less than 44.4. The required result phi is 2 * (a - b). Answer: 4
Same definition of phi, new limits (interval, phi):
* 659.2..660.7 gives 16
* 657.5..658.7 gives 16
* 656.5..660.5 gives 26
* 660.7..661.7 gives 14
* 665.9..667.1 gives -16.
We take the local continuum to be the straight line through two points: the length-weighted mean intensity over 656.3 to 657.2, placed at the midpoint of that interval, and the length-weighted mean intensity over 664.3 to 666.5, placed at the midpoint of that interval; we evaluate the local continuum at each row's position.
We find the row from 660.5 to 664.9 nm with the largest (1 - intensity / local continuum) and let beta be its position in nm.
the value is 664.80 nm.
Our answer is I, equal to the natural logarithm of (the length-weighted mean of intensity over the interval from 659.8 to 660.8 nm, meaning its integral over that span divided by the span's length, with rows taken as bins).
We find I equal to 3.81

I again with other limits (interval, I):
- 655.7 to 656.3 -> 3.78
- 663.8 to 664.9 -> 3.78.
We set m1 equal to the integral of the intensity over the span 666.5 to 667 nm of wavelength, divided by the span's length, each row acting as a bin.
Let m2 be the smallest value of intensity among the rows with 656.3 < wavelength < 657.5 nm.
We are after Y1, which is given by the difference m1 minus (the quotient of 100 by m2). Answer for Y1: 40.8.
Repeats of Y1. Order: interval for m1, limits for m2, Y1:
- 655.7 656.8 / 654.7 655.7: 42.0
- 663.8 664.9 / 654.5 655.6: 41.6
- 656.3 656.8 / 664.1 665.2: 42.3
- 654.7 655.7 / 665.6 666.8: 42.9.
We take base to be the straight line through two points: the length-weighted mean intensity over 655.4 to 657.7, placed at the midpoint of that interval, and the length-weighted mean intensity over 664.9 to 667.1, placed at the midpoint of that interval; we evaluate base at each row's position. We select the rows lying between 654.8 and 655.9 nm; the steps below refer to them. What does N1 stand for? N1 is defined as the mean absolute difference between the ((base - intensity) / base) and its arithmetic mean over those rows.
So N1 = 0.023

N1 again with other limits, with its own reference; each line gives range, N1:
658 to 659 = 0.028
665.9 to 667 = 0.007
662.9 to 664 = 0.006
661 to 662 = 0.005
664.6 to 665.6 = 0.014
